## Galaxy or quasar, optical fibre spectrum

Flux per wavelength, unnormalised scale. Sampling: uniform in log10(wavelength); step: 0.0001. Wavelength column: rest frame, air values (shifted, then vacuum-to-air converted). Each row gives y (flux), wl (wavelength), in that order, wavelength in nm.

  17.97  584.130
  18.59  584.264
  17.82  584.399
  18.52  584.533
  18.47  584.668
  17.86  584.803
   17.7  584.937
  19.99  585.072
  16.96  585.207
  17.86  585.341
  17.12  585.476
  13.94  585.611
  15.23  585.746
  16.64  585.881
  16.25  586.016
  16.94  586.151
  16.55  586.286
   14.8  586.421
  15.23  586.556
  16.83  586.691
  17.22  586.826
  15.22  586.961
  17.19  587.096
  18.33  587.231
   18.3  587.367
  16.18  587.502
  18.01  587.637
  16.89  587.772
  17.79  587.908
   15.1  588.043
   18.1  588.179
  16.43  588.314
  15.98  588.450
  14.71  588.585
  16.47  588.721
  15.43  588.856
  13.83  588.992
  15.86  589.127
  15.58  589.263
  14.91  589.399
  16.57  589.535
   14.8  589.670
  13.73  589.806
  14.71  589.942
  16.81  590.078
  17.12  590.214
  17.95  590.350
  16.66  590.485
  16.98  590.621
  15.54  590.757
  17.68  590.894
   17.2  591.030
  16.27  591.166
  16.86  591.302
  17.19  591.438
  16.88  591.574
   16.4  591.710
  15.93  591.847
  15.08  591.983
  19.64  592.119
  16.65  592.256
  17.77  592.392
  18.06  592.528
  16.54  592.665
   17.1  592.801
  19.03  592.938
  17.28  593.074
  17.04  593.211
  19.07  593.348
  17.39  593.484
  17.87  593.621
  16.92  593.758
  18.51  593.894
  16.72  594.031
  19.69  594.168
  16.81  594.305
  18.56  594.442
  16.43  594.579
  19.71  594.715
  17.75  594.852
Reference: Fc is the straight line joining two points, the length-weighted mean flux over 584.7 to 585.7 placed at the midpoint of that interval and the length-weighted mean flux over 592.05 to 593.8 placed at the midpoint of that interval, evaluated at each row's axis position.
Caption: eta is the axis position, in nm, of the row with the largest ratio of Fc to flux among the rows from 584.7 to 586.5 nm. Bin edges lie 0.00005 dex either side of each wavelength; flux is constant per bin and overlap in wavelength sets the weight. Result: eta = 585.611 nm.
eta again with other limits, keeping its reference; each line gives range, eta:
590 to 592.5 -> 591.983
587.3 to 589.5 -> 588.992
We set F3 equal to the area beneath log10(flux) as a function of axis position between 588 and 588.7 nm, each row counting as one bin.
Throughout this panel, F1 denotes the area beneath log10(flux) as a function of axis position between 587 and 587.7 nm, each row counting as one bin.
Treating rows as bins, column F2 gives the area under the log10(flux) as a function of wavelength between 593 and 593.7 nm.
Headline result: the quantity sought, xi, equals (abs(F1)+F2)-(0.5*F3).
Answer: 1.32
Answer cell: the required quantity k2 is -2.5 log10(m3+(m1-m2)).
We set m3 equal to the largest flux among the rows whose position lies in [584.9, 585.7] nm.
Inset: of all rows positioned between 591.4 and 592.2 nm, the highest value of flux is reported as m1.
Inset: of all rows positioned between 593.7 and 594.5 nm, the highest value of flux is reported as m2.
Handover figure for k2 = -3.249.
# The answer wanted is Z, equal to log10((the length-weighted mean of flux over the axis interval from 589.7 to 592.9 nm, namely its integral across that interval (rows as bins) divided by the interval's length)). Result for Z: 1.22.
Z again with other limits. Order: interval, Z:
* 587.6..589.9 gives 1.20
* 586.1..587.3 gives 1.22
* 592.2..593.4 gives 1.25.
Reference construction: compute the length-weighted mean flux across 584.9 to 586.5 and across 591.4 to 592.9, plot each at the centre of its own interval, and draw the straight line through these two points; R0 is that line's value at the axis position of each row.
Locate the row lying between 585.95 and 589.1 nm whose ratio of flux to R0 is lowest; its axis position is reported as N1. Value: 588.992 nm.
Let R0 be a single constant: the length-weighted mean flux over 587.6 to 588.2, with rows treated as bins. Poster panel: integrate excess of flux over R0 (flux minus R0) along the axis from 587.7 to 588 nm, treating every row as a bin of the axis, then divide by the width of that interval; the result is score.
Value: 0.12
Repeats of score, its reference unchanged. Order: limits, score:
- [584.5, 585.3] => 1.18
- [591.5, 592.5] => -0.09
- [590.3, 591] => -0.10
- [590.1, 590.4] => 0.35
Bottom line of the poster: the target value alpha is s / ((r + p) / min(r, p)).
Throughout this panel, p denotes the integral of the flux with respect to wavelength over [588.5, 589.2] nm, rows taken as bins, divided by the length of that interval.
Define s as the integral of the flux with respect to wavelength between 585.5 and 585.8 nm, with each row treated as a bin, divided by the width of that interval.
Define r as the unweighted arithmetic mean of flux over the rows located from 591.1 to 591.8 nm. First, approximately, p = 15.3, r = 16.7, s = 14.9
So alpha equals 7.12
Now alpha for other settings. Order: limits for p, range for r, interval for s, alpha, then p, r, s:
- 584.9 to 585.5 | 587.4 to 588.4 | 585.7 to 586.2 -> 7.89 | 18.0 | 16.9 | 16.3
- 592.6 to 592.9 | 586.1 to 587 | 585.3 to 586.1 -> 7.83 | 17.0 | 16.1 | 16.1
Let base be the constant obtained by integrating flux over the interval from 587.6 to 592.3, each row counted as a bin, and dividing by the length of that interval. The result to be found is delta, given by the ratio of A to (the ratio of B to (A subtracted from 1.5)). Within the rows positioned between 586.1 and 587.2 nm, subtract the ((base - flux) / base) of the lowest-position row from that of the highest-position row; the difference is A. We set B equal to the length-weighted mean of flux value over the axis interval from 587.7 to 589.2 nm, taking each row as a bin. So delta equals -0.001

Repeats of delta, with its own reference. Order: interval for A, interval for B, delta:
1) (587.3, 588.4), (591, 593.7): 0.009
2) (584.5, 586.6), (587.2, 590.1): 0.016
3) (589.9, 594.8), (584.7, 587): -0.033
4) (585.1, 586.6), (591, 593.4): 0.009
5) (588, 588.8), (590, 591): -0.008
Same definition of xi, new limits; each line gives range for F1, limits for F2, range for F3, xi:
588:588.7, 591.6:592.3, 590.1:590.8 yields 1.27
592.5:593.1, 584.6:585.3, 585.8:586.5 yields 1.21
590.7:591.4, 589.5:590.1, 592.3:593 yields 1.13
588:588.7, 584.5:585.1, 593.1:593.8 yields 1.17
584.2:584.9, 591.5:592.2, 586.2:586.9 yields 1.32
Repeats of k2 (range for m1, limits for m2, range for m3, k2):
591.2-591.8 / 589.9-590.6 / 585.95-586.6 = -3.022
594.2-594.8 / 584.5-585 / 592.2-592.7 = -3.211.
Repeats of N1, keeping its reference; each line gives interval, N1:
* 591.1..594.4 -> 591.983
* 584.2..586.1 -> 585.611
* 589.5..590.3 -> 589.806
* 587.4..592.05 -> 589.806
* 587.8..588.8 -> 588.585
